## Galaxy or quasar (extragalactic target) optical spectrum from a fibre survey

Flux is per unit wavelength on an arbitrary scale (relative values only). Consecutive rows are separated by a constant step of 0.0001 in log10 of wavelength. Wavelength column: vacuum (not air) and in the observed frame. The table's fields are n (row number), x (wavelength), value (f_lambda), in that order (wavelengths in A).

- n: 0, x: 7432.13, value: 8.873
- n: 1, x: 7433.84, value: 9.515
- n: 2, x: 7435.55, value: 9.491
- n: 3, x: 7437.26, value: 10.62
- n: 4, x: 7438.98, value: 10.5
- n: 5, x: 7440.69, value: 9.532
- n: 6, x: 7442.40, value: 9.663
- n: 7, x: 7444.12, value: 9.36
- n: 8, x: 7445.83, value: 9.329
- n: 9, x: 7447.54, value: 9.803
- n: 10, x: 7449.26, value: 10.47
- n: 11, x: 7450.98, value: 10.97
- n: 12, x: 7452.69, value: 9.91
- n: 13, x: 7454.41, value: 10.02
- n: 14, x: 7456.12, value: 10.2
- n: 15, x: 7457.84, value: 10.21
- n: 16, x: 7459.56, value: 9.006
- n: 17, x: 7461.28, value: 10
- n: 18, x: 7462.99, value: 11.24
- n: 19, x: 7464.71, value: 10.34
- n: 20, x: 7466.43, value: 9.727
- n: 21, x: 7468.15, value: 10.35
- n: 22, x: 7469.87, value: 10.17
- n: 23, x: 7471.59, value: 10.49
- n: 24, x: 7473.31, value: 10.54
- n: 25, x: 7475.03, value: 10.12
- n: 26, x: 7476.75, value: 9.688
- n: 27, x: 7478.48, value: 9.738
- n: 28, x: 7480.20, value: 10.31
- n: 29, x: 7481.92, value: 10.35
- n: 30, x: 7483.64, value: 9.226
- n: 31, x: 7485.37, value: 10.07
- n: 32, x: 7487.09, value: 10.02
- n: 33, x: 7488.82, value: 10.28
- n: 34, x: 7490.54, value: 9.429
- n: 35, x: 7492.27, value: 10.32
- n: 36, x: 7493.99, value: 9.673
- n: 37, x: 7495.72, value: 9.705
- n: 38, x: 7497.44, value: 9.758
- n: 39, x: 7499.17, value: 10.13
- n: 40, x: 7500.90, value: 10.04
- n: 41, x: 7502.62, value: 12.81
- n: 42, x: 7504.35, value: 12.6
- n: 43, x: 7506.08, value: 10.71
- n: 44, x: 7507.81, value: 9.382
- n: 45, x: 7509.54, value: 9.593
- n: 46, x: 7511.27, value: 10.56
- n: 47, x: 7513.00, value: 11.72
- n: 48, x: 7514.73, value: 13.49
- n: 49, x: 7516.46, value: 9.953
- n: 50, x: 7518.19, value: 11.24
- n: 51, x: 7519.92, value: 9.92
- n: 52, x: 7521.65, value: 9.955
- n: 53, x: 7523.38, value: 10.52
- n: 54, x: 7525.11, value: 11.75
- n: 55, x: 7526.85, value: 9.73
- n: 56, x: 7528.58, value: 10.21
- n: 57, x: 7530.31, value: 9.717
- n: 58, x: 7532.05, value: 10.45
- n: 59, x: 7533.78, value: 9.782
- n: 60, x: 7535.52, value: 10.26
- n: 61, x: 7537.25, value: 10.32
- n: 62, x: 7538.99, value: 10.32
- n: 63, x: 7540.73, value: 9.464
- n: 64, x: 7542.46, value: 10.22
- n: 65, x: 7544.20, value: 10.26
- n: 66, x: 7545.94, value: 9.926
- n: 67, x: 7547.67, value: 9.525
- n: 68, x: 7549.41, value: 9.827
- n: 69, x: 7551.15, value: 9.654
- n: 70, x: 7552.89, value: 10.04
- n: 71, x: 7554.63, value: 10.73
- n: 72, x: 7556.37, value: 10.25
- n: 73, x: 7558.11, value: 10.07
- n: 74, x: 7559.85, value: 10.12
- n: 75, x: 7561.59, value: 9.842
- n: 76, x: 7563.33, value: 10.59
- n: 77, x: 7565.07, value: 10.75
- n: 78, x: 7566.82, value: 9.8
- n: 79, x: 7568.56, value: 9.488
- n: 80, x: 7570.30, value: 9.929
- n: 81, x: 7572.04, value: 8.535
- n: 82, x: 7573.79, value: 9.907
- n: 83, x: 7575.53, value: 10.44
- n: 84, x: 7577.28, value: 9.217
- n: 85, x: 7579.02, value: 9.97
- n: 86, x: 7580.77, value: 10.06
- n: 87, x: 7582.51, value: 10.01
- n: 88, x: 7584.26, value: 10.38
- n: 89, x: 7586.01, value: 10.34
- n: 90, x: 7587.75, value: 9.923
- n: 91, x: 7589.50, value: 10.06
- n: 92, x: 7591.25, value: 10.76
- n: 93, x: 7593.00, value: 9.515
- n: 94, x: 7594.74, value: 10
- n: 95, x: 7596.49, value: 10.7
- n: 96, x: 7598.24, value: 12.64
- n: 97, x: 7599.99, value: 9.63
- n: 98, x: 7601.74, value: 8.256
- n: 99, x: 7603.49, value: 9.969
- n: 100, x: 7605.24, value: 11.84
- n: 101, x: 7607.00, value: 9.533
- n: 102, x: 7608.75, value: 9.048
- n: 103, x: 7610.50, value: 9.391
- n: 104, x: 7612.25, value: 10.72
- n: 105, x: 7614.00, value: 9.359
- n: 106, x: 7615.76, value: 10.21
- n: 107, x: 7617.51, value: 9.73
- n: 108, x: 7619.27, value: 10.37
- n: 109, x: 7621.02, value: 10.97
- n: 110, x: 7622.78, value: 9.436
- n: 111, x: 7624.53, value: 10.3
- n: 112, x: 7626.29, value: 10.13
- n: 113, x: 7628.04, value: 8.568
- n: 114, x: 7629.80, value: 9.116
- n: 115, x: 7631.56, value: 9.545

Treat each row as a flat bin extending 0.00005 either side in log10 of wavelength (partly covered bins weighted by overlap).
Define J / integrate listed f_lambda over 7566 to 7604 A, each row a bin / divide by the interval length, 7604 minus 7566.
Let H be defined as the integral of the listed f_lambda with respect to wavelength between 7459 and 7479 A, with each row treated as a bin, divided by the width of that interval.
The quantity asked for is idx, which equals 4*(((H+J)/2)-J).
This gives 0.32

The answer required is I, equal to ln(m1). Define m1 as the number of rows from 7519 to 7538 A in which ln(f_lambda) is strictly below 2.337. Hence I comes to 2.08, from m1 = 8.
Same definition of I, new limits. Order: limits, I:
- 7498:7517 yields 1.61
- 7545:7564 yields 2.20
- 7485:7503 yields 2.30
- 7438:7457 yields 2.08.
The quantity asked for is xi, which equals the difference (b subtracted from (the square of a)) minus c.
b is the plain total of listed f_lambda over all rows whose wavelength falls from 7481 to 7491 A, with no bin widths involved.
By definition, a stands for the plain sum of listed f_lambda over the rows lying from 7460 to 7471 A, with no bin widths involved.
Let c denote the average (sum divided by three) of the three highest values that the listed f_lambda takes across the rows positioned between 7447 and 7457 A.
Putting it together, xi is 3753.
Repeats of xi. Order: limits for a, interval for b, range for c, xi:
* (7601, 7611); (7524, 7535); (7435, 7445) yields 3296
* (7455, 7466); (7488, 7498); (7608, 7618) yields 3651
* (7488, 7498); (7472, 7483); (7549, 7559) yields 3429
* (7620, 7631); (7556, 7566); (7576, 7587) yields 3353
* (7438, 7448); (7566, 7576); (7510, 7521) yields 3315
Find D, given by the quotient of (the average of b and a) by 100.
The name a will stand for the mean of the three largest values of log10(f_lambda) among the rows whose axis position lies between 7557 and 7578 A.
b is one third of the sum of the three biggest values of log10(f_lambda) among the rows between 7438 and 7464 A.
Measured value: 0.0103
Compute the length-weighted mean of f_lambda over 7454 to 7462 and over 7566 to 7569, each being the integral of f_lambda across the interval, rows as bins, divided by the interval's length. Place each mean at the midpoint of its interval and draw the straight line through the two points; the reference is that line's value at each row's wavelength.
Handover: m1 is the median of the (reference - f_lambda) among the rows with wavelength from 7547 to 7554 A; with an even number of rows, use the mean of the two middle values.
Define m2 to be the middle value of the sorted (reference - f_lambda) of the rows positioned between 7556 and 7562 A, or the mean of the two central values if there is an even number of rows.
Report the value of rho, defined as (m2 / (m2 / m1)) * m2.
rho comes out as 0.01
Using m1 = -0.04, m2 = -0.4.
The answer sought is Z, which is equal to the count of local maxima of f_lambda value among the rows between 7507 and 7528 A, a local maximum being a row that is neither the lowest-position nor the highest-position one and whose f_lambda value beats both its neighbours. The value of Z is 3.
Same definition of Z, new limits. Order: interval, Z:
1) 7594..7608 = 2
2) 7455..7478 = 4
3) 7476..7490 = 2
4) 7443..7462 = 2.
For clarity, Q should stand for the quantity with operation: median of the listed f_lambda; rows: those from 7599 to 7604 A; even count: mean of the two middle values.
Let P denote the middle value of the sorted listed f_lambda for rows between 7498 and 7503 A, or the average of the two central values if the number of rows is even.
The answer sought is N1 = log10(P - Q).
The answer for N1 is -0.3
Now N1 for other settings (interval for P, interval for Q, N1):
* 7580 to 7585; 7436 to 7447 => -0.3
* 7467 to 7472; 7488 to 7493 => -1.2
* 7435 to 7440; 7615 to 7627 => -0.5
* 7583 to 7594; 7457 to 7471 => -2.0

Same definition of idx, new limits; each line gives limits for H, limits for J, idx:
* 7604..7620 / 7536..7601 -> -0.14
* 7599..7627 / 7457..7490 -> -0.31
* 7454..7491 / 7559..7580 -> 0.39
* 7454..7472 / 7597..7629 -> 0.29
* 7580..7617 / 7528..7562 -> 0.12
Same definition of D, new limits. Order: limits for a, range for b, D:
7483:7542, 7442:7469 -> 0.0107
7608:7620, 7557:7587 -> 0.0102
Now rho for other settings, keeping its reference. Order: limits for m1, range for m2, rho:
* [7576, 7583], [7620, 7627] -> 0.22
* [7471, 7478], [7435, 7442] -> 0.05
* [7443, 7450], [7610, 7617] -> -0.07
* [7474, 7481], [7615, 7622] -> 0.06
